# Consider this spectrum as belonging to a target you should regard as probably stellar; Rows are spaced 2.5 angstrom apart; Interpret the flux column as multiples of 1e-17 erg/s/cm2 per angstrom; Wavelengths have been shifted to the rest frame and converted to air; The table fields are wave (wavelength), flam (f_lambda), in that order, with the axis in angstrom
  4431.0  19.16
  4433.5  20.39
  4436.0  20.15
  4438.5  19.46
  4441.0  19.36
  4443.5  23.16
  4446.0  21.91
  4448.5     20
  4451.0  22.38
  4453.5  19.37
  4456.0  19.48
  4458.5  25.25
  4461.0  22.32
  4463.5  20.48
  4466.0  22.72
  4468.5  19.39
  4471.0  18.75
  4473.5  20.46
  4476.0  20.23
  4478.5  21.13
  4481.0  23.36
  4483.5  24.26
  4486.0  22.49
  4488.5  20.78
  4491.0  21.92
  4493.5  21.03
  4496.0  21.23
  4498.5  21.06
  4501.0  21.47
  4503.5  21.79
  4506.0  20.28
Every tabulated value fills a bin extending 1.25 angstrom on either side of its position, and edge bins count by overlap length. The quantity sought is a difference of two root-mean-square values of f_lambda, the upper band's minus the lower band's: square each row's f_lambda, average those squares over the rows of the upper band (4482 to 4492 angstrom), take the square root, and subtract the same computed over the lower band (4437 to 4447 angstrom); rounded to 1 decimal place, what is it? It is 1.4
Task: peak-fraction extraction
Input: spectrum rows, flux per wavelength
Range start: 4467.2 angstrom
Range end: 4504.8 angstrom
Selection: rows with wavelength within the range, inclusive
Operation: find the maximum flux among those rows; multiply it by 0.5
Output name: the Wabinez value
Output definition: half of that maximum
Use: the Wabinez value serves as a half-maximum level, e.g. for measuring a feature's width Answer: 12.1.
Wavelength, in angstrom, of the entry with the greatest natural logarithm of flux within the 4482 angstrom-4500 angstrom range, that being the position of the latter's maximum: 4483.5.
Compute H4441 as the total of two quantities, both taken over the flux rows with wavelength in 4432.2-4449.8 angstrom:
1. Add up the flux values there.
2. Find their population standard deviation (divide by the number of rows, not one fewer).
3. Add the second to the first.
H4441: 146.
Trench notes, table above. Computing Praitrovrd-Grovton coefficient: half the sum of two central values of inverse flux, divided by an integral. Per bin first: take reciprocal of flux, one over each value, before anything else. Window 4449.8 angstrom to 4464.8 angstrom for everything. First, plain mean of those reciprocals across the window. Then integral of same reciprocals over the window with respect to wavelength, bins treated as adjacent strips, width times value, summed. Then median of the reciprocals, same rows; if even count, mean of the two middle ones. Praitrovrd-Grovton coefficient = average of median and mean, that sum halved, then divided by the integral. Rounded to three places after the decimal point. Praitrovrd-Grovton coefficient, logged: 0.067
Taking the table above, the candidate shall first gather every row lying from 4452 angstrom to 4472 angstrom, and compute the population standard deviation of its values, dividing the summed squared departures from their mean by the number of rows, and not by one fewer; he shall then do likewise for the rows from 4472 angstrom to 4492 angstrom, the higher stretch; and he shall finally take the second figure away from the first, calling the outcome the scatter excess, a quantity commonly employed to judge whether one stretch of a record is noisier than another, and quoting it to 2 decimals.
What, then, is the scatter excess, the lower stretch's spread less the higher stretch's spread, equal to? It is 0.75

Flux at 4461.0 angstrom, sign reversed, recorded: -22.3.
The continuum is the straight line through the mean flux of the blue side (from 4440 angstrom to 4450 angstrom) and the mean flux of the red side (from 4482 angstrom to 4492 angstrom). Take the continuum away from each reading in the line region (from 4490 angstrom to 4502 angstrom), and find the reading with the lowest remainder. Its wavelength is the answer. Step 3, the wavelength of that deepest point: 4498.5 angstrom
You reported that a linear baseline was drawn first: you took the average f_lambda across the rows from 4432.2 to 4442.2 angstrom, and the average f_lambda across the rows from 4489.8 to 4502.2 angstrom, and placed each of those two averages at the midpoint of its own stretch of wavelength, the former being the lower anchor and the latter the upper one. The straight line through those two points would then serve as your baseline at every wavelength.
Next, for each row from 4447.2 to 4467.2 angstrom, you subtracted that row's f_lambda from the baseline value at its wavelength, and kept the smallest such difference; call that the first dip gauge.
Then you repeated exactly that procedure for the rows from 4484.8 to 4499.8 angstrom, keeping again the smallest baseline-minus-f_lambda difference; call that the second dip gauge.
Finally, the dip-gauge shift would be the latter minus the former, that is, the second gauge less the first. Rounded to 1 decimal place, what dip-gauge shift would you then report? 3.5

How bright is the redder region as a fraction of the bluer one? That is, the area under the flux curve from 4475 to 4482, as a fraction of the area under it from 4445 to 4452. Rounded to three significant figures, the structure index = 1.01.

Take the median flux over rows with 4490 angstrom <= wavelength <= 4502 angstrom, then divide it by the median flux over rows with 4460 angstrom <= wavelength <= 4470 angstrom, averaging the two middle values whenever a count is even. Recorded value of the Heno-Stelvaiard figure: 0.99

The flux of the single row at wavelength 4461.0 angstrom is 22.32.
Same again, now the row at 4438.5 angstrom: 19.46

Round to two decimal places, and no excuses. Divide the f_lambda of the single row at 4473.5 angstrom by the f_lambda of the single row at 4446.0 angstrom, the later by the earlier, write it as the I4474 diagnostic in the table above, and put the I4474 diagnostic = 0.93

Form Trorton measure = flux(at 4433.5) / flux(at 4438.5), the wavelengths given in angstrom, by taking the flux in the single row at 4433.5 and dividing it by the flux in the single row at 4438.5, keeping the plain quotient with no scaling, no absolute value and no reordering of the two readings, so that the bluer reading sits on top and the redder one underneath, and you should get 1.05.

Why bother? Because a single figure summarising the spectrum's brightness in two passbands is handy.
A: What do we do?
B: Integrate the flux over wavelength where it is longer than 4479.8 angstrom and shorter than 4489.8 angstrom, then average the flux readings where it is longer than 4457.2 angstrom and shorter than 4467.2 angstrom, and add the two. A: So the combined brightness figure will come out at 250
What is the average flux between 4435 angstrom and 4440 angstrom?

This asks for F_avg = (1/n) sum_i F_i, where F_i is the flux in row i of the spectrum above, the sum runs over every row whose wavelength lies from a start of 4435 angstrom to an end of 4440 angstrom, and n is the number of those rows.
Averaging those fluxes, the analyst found 19.8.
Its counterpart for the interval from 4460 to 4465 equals 21.4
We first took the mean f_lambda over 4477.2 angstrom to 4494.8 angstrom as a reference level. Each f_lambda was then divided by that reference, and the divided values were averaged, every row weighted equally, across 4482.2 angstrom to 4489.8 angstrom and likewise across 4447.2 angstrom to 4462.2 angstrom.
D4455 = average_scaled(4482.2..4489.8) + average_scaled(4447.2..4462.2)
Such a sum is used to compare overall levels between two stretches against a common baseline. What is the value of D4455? 1.99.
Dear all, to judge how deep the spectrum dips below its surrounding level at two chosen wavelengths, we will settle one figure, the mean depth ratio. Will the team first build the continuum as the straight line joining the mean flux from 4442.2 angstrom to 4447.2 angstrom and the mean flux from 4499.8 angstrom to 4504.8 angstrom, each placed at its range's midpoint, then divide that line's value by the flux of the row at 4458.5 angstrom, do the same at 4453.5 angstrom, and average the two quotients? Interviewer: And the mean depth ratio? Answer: 1.02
